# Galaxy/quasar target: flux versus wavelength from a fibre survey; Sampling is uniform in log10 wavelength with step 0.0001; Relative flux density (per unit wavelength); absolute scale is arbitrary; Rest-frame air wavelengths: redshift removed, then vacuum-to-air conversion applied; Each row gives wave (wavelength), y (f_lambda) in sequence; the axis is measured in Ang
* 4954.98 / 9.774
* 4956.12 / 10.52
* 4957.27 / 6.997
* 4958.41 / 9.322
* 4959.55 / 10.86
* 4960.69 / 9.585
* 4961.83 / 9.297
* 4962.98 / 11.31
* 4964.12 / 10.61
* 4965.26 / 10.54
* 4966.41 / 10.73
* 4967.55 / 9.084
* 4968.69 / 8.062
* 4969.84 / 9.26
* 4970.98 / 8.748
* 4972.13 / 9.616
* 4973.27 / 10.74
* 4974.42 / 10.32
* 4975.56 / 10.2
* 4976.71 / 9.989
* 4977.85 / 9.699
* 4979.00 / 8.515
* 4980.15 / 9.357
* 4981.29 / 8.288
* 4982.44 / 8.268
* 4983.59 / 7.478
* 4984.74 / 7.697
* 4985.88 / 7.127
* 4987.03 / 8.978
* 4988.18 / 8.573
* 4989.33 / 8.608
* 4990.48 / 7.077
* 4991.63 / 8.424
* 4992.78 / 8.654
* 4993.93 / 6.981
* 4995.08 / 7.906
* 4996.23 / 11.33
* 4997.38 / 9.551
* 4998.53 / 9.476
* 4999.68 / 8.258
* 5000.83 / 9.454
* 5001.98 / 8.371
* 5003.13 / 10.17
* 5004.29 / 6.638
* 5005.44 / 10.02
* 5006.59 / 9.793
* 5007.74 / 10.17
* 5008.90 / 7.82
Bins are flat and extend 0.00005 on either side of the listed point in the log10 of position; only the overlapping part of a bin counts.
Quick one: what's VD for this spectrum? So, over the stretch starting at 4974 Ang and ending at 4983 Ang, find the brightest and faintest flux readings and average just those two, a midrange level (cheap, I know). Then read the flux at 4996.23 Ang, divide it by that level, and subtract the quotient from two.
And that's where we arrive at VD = 0.78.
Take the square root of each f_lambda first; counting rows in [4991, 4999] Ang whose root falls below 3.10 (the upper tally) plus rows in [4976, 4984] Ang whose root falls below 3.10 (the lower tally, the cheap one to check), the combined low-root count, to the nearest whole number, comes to 11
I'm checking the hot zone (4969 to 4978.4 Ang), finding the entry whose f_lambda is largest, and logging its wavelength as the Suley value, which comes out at 4973.27 Ang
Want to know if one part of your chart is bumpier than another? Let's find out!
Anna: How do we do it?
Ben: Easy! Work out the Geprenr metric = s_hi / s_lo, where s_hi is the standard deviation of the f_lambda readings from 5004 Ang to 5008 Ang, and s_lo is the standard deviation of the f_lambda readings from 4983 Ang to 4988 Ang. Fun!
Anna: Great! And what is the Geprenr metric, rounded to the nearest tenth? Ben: 2.1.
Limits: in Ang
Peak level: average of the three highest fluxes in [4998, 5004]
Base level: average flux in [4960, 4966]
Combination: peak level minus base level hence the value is -0.6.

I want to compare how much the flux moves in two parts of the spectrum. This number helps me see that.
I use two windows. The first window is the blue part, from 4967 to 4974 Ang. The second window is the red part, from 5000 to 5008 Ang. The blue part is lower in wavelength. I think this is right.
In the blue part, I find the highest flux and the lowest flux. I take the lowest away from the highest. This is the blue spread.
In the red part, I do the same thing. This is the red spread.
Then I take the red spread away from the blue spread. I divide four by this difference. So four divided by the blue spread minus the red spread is -5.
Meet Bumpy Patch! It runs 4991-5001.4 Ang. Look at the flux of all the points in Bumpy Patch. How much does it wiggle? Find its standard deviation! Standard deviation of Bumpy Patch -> 1.2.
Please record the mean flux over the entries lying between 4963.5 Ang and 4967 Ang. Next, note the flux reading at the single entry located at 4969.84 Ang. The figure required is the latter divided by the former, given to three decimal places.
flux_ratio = 0.871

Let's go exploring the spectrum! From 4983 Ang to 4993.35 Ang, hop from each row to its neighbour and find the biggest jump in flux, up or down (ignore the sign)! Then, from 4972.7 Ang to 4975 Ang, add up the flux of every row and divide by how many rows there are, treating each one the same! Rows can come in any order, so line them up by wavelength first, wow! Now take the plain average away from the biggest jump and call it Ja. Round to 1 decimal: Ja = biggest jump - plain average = -8.7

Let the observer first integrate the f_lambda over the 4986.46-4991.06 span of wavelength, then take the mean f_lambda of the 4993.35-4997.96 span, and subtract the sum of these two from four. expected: -43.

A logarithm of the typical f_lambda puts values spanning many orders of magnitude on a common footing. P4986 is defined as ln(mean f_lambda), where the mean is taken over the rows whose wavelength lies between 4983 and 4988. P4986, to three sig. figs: 2.06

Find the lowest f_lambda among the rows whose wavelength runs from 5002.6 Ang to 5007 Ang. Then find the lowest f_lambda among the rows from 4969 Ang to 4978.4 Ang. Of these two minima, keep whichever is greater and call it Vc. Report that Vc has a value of 8.7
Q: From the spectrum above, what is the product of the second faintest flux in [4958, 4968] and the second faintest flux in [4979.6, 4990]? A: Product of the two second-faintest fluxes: 70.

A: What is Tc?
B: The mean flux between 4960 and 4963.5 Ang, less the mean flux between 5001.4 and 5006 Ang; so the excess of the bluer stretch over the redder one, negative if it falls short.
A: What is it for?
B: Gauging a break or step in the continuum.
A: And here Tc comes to 1.3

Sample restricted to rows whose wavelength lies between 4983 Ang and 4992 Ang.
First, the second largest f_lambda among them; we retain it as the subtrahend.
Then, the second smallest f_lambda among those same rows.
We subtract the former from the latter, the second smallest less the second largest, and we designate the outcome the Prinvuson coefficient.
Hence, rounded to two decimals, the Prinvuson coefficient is -1.48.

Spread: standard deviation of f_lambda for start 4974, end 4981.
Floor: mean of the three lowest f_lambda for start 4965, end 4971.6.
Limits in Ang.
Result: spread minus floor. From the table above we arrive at -8.0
